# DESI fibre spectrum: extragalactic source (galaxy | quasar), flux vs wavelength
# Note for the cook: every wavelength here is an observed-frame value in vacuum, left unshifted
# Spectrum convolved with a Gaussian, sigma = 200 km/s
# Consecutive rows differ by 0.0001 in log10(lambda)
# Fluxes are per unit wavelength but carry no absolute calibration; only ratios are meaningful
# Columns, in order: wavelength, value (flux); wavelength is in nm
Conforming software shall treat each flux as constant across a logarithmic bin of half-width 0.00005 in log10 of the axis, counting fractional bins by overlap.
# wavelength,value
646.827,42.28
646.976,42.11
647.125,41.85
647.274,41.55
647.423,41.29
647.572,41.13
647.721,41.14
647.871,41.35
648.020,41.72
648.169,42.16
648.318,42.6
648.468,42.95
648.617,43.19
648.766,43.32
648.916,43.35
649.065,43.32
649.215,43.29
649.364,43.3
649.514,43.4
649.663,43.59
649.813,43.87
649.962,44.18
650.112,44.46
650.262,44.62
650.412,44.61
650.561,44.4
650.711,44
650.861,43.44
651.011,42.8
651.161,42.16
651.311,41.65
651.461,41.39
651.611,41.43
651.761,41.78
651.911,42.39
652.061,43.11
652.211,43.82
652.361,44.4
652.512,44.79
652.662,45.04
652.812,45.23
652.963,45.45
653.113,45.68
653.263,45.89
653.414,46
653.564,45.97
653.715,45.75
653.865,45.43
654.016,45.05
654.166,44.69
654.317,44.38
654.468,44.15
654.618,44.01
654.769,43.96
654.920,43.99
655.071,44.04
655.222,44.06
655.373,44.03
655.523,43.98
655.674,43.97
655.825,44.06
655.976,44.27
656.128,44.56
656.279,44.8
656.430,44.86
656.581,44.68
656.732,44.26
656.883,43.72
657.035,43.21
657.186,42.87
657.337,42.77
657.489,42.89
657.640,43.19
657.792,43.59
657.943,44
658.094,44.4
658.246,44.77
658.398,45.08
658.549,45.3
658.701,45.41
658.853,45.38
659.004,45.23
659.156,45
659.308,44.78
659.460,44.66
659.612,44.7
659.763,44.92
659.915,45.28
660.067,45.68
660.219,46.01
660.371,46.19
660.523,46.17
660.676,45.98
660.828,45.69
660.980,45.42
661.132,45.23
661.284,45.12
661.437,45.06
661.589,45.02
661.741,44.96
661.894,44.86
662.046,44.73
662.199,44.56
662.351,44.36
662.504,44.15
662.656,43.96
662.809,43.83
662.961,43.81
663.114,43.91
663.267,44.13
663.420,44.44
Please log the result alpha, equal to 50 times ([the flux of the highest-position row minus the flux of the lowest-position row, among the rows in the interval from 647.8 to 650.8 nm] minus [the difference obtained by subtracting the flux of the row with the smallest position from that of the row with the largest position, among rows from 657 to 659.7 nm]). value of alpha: 58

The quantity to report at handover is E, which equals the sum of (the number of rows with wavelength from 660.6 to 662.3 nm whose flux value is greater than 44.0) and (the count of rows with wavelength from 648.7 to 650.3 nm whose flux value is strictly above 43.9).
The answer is 14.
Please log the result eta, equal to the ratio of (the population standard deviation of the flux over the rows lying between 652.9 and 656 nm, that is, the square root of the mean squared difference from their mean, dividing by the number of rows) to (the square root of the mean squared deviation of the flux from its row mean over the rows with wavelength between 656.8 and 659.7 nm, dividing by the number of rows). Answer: 0.9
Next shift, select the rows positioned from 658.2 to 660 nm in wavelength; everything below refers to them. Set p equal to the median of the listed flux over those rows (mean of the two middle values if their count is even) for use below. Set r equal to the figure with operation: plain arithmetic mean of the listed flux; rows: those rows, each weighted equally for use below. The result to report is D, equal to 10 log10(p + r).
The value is 19.5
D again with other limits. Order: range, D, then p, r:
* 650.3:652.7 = 19.4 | 43.3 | 43.2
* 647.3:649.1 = 19.3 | 42.4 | 42.3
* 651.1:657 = 19.5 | 44.3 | 44.2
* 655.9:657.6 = 19.5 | 44.3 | 43.9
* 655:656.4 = 19.5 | 44.1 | 44.2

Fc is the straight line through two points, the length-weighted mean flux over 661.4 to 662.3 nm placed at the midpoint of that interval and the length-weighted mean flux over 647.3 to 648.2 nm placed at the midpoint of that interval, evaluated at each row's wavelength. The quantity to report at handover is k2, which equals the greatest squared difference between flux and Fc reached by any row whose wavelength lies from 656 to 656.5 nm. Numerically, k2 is 1.7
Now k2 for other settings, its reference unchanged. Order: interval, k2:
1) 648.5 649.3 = 2.7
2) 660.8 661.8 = 1.2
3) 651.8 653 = 7.6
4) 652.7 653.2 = 8.7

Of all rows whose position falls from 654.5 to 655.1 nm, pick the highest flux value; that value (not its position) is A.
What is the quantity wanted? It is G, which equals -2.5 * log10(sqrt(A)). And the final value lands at -2.05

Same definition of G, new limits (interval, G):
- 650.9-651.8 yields -2.04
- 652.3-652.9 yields -2.07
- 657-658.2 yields -2.06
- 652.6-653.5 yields -2.08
